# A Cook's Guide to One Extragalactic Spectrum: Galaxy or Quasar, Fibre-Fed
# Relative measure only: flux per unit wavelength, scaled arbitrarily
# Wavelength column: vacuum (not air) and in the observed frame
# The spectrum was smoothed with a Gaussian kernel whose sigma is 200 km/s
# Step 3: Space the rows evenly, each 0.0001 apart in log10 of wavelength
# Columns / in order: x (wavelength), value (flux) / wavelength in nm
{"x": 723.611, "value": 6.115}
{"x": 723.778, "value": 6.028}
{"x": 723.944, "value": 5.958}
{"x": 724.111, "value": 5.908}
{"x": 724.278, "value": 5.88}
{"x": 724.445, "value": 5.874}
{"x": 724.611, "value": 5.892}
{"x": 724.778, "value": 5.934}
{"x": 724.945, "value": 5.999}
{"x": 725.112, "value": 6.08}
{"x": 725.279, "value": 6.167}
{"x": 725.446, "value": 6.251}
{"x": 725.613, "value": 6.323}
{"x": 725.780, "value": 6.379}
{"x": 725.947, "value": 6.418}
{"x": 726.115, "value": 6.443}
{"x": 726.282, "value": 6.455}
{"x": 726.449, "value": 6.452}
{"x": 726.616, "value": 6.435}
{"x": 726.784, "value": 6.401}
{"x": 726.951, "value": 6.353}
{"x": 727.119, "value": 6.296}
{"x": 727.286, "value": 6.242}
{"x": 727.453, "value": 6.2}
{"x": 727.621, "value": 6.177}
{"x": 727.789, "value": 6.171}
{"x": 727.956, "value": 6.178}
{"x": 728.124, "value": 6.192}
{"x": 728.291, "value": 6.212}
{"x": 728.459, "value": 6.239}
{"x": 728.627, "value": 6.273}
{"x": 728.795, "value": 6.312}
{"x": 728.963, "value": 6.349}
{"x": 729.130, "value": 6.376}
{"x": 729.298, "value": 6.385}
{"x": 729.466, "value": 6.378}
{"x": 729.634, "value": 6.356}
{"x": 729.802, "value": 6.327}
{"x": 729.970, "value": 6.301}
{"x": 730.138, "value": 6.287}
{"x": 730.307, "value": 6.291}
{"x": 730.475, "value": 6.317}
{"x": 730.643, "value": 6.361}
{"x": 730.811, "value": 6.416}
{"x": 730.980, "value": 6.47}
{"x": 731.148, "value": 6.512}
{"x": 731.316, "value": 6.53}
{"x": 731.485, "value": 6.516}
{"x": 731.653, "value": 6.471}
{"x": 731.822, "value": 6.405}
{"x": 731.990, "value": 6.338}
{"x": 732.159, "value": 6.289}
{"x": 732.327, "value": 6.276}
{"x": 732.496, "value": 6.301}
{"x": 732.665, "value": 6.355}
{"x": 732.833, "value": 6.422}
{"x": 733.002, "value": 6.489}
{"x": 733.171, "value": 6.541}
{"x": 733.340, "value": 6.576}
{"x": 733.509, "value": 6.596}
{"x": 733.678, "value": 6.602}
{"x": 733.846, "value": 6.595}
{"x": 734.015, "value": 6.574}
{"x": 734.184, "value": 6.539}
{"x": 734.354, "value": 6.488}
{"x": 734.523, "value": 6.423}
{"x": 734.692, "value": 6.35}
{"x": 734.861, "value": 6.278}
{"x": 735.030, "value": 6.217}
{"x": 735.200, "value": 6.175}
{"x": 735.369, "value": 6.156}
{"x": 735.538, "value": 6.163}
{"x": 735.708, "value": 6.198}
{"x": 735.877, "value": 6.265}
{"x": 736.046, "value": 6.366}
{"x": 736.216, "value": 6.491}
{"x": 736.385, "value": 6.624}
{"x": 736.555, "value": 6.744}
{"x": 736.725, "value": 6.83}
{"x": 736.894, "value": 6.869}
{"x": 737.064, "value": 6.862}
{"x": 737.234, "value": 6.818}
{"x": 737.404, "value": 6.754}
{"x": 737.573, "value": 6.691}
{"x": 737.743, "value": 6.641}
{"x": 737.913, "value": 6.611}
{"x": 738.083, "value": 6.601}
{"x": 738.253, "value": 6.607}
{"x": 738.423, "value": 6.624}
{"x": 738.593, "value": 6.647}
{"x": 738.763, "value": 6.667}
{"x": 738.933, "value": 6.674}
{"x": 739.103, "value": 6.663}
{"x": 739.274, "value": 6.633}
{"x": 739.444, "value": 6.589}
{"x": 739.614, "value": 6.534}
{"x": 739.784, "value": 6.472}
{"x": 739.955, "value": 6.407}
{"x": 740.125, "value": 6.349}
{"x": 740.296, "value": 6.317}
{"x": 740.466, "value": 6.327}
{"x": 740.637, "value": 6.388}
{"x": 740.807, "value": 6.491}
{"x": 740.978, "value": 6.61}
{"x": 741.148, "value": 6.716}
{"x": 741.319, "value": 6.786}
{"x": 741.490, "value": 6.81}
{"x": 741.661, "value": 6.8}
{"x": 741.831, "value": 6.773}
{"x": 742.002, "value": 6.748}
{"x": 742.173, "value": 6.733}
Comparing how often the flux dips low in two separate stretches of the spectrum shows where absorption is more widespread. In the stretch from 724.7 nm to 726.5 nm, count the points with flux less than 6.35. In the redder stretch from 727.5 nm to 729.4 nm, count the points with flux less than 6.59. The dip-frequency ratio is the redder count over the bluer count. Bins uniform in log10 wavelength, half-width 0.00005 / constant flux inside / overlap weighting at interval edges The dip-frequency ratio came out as 1.8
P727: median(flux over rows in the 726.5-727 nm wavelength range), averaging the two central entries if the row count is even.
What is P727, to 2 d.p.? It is 6.40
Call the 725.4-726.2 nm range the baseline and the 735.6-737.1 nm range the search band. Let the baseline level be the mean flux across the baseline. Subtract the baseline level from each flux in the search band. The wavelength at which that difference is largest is 736.894 nm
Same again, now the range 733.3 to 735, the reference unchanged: 733.678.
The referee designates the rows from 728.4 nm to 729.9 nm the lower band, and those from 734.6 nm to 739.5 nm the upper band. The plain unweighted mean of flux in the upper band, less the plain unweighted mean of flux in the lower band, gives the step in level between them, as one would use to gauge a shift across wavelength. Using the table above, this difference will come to 0.21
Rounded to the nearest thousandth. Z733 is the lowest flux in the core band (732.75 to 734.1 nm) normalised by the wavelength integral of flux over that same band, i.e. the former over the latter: 0.726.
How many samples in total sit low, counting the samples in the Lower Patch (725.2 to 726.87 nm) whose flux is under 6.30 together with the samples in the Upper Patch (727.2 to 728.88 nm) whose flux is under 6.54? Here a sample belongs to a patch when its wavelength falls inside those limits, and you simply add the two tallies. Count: 12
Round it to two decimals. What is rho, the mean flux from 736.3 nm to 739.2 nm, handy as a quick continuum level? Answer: 6.70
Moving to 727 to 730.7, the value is 6.28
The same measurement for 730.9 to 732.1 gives 6.46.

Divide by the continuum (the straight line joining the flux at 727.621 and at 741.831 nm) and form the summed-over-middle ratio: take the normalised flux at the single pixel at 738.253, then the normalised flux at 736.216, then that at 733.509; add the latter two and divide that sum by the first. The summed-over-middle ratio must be 2.02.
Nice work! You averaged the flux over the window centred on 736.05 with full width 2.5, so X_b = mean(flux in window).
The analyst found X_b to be 6.47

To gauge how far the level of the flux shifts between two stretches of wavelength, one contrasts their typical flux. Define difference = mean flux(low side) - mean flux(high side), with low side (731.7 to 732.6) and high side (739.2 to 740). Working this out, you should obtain -0.2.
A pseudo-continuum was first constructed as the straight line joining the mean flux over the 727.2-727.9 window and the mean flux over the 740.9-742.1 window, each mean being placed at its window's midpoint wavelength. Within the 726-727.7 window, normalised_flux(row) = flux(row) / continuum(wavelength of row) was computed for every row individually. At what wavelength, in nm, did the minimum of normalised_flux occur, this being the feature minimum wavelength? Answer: 727.621 nm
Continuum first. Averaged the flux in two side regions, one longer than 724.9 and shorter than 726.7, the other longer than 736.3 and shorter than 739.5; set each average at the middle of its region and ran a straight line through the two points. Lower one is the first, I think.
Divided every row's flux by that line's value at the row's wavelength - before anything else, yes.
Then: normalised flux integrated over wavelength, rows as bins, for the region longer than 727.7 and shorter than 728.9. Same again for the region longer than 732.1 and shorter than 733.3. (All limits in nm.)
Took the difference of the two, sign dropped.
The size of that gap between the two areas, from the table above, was 0.01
